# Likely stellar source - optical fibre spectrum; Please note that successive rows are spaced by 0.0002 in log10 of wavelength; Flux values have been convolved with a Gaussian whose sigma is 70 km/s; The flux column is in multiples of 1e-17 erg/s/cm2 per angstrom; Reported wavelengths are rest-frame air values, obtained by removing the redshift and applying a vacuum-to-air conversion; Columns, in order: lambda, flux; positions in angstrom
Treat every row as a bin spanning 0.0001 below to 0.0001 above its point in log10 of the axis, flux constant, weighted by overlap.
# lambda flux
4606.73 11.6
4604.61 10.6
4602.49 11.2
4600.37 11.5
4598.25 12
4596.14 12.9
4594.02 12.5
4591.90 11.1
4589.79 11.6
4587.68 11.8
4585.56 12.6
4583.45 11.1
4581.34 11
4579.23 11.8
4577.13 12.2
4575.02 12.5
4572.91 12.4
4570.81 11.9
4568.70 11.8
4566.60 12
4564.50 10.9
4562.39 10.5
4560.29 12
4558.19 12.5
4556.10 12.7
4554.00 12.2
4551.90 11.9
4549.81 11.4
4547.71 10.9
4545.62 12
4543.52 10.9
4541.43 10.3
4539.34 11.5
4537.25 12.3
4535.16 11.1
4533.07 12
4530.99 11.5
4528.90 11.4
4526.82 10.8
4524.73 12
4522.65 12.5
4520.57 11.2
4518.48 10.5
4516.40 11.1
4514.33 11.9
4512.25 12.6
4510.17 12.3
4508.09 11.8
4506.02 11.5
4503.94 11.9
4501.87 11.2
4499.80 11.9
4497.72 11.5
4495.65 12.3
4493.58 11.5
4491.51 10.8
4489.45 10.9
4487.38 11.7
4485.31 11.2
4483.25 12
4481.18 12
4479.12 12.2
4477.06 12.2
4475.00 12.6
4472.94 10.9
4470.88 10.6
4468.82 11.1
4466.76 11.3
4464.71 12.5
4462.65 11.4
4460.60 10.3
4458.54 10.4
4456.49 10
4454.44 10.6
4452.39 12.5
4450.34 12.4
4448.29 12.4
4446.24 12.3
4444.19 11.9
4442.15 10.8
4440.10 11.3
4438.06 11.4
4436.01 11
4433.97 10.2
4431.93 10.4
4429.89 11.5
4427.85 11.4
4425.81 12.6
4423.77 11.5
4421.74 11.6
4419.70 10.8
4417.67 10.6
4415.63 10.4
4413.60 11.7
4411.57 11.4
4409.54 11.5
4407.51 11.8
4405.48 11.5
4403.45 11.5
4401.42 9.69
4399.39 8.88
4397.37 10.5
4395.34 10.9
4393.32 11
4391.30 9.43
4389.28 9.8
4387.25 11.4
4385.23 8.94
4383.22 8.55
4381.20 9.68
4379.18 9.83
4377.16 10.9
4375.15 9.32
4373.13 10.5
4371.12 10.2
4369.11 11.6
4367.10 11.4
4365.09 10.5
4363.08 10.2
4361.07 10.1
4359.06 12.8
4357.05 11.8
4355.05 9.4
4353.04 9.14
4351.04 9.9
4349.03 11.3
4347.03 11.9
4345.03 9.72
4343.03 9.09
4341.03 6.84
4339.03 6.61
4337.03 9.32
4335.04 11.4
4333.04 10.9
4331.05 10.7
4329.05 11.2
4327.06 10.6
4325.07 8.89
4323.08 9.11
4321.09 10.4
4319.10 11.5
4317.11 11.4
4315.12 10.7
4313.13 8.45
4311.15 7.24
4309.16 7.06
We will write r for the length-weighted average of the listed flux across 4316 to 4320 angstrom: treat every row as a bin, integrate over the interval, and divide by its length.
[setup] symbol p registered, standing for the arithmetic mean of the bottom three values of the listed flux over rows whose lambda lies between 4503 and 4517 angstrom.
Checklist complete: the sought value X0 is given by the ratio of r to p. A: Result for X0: 1.00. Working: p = 11.5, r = 11.42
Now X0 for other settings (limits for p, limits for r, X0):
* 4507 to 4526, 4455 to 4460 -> 0.94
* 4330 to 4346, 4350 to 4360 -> 1.41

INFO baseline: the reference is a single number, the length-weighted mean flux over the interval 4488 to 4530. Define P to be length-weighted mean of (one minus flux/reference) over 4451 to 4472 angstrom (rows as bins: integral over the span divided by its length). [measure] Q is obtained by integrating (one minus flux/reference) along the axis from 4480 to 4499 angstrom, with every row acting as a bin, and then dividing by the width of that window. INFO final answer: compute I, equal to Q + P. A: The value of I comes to 0.044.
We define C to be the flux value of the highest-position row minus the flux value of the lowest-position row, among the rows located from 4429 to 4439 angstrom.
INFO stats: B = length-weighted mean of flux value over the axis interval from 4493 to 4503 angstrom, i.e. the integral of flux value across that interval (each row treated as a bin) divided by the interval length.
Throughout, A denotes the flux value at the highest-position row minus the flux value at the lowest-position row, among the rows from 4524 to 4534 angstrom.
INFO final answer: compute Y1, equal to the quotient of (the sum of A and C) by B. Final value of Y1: -0.01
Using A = 0.00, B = 11.7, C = -0.1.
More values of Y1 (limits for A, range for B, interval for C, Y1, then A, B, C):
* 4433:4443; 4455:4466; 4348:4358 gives 0.10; 0.60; 10.9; 0.5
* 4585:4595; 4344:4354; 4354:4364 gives 0.07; -0.10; 10.4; 0.8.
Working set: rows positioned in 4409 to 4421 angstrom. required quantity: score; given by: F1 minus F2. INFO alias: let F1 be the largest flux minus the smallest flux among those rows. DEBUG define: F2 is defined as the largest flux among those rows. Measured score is -10.4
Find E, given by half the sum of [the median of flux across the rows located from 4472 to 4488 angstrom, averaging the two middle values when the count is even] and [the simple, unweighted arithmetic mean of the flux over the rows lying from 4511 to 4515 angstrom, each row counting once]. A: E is 12.1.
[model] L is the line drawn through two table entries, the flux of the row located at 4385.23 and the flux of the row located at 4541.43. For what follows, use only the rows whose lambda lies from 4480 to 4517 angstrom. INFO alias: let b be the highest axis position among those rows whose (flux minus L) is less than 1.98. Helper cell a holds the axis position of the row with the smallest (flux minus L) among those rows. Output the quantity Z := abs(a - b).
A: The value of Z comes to 24.9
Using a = 4491.51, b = 4516.40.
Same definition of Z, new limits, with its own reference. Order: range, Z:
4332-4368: 26.1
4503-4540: 20.9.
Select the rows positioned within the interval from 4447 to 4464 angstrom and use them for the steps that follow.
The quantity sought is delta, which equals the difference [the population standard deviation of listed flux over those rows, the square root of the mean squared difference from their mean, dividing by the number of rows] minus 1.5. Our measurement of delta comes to -0.5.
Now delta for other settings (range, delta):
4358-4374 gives -0.6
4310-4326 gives -0.1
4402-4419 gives -1.0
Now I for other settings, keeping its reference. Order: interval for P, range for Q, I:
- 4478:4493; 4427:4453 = 0.011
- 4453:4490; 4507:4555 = 0.021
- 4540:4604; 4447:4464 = 0.012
